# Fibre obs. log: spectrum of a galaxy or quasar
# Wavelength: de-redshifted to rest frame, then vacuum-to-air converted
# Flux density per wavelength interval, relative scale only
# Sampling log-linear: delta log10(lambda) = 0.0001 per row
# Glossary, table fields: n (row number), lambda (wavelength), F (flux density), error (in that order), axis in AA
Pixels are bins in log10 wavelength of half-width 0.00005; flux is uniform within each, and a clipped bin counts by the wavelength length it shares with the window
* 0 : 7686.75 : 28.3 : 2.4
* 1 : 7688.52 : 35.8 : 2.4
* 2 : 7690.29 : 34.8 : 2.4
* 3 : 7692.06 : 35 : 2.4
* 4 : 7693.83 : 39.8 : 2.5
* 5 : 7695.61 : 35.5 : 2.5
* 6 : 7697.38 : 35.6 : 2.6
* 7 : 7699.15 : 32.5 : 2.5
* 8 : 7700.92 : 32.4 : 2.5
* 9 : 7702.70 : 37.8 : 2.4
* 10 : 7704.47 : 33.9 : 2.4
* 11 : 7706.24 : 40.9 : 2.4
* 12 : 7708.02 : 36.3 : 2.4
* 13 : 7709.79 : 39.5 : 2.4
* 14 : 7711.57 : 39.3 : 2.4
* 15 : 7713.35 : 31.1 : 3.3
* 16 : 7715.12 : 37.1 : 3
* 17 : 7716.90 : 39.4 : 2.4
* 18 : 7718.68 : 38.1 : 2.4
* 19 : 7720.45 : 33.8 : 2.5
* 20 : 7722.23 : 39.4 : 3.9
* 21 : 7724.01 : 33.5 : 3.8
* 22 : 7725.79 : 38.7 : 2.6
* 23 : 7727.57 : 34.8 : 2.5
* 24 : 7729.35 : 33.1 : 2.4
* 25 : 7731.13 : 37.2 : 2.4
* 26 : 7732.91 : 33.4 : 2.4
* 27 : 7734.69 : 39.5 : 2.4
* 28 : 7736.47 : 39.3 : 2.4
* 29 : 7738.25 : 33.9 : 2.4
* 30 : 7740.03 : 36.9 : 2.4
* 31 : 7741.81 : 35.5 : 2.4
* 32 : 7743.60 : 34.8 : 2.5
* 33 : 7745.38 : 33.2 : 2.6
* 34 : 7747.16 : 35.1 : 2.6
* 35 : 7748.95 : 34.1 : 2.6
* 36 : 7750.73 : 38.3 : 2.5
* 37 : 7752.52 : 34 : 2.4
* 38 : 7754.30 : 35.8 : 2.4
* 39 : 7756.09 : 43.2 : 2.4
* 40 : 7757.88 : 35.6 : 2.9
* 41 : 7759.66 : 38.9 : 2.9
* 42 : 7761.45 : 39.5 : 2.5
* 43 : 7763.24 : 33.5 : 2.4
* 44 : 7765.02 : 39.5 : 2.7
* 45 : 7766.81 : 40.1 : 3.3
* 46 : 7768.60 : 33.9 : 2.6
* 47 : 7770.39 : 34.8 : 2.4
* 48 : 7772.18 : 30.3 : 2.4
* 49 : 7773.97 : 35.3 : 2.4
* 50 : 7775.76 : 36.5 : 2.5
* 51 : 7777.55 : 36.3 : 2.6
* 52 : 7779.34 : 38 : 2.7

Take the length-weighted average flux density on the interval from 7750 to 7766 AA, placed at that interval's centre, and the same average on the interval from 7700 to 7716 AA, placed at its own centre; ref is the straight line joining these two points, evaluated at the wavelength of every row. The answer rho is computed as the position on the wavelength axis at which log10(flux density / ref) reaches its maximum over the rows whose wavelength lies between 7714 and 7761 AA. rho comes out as 7756.09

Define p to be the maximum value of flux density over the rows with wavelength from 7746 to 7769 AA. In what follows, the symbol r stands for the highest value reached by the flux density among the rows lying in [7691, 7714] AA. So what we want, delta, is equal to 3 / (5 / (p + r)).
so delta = 50.5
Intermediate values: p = 43.2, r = 40.9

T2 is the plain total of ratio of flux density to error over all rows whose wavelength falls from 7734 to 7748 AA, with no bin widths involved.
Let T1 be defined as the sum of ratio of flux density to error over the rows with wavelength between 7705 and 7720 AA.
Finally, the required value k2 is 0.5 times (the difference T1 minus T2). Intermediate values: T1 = 119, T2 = 117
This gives 1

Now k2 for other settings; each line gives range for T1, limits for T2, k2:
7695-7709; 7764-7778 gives 3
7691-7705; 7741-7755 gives 1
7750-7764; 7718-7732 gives 6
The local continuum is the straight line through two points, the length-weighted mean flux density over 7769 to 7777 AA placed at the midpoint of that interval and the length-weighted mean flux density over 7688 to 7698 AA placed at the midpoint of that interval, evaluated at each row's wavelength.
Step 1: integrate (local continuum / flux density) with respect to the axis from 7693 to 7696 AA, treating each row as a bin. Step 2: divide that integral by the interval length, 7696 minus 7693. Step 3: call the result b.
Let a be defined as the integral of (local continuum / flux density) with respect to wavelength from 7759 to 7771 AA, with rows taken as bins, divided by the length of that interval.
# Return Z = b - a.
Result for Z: 0.02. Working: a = 0.93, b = 0.950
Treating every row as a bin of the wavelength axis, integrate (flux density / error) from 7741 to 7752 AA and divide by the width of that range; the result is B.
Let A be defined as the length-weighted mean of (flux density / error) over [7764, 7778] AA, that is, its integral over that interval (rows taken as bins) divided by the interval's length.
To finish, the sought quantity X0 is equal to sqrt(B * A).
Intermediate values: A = 13.8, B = 13.9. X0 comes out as 13.8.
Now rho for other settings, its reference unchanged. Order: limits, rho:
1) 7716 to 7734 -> 7716.90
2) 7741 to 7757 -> 7756.09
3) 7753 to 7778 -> 7756.09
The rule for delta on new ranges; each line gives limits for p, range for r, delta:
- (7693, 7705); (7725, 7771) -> 49.8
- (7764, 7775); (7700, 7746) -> 48.6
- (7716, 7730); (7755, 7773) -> 49.6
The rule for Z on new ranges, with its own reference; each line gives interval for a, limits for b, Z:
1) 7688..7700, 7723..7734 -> -0.01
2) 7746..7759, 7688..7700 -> 0.06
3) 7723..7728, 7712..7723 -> -0.01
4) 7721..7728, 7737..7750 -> 0.03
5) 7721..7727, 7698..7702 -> 0.13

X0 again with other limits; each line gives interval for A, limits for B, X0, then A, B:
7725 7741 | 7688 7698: 14.8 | 14.9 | 14.6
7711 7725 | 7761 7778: 13.4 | 12.8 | 14.0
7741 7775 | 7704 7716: 14.3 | 14.1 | 14.4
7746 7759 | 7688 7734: 14.3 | 14.4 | 14.1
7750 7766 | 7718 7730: 13.8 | 14.7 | 12.9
